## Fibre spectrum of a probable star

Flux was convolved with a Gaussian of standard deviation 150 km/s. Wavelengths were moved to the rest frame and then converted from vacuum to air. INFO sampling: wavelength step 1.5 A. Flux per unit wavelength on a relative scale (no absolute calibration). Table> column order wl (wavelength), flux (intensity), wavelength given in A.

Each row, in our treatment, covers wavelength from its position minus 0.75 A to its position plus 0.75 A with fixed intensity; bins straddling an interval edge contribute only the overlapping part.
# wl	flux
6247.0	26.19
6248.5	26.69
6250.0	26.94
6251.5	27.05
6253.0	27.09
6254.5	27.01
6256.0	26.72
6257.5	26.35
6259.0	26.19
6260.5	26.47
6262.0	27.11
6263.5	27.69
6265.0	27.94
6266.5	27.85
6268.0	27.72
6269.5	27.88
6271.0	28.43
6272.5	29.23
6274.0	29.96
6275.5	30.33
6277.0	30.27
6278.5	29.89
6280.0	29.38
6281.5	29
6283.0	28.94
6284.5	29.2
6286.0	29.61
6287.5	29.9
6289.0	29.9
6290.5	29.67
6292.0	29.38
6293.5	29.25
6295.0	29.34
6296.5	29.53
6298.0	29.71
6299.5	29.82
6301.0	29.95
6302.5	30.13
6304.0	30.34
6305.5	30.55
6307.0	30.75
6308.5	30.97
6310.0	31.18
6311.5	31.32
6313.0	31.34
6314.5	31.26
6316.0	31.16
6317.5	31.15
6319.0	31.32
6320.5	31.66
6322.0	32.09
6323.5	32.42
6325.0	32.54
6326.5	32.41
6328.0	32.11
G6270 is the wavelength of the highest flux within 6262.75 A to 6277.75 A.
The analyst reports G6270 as 6275.5 A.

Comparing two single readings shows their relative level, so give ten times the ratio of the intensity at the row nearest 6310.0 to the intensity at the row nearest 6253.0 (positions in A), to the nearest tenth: 11.5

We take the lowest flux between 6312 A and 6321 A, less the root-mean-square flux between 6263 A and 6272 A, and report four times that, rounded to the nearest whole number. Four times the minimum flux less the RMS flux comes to 13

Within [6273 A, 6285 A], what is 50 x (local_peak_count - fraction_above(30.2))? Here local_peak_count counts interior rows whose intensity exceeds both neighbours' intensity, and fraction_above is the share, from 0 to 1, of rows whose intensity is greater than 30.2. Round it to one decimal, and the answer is 37.5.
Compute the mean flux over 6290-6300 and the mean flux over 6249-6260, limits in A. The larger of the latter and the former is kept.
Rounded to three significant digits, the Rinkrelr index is 29.5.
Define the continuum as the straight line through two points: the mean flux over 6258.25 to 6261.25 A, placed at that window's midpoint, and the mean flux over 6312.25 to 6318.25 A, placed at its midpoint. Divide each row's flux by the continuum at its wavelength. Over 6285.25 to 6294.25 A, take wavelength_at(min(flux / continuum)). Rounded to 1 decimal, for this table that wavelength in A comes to 6293.5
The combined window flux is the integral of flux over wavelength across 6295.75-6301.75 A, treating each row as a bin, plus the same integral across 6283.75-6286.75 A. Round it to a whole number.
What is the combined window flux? 267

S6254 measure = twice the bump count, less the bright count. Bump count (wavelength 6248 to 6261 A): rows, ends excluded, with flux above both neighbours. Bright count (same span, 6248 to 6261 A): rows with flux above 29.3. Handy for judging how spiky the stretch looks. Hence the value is 2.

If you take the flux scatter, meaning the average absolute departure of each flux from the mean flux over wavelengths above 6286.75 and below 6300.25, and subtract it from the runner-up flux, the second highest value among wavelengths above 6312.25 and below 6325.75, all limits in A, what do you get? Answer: 32.2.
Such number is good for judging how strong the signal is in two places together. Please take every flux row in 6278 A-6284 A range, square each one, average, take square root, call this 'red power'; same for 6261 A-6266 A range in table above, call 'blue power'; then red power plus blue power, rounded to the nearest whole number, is 57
